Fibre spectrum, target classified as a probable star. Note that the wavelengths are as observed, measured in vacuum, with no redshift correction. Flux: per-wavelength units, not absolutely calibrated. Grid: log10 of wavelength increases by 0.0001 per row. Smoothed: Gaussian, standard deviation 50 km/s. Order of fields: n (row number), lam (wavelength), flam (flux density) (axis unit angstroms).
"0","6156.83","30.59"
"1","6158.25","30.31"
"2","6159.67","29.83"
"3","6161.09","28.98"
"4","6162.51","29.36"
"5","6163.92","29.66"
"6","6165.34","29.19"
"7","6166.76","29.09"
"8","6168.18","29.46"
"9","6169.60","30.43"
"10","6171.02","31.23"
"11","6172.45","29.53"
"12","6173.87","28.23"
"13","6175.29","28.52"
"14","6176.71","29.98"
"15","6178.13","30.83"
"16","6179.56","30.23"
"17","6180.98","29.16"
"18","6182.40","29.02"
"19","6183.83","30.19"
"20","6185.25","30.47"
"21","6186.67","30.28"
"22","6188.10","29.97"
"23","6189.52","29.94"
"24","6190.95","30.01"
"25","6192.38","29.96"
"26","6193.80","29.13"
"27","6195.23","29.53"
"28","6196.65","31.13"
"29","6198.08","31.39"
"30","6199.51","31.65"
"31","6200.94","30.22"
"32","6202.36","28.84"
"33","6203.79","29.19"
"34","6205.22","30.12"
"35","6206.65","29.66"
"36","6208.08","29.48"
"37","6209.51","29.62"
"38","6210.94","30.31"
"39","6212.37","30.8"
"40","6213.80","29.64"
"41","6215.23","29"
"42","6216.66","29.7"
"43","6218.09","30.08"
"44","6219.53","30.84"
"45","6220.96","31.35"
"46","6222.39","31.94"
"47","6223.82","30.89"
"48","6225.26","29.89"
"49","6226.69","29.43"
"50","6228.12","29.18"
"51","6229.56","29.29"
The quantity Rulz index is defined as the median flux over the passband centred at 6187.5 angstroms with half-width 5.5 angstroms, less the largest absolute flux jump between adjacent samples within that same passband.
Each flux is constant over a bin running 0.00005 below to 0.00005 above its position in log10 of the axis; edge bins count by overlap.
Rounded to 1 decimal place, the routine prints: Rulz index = 28.8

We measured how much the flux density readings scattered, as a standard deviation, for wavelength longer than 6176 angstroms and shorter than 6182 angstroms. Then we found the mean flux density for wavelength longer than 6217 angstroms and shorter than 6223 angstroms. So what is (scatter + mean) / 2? 15.8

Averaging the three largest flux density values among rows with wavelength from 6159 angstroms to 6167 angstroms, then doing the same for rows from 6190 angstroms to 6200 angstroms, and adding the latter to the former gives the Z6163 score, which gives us 61.0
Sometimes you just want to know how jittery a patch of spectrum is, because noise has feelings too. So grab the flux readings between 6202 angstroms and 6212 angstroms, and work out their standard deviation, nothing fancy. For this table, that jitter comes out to 0.5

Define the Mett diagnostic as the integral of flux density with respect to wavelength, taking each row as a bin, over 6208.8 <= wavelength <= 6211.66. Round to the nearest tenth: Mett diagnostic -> 85.7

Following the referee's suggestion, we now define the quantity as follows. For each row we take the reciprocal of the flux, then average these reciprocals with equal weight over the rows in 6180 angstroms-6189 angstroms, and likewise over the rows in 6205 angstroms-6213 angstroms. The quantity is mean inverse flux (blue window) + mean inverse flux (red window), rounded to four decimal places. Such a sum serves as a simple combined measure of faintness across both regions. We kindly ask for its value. 0.0669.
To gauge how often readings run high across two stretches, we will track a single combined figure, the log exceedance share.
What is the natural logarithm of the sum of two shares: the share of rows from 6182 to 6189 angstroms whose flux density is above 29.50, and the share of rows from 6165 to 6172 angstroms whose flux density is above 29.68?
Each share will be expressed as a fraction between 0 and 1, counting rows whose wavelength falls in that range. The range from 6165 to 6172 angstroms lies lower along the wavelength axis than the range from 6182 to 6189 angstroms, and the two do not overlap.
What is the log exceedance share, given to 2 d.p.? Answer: 0.18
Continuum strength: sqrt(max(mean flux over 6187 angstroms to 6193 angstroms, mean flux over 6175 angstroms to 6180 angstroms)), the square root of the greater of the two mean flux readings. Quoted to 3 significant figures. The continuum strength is 5.47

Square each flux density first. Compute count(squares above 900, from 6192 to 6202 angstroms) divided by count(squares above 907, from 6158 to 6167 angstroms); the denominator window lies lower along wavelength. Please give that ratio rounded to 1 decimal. 4.0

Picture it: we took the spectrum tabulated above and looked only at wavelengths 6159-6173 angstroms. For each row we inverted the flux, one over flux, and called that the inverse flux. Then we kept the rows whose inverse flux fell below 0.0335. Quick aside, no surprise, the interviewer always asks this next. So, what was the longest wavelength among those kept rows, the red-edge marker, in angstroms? 6171.02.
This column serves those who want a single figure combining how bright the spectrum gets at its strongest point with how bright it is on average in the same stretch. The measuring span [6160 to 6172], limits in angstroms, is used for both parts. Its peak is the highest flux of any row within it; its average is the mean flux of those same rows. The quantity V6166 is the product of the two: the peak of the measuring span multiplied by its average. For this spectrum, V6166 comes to 927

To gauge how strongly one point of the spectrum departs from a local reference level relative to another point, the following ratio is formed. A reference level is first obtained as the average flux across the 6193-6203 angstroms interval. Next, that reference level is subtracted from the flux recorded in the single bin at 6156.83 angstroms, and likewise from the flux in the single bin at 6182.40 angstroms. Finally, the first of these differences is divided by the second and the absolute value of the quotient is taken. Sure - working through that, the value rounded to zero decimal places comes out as 0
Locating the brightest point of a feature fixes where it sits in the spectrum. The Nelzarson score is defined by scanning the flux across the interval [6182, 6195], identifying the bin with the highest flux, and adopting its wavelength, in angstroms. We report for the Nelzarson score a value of 6185.25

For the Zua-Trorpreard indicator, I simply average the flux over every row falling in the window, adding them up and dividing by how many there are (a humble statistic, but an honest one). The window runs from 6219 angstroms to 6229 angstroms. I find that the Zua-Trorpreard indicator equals 30.5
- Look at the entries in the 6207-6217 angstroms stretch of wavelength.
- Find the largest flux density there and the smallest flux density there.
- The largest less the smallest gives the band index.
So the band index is 1.8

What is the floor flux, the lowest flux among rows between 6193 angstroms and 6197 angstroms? 29.13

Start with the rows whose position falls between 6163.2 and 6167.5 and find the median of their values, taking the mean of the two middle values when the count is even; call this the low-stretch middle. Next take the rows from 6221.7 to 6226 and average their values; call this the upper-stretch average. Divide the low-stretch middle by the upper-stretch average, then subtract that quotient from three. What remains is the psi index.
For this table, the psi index 2.06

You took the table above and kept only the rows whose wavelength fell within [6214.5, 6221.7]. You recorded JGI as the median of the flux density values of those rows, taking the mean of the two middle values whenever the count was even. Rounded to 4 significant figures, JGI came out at 30.08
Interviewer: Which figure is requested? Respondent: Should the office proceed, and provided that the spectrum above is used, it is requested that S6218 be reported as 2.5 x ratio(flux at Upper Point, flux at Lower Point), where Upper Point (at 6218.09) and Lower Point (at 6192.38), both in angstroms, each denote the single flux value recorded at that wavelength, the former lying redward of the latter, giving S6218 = 2.51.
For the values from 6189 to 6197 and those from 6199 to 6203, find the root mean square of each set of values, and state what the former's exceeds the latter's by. -0.3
